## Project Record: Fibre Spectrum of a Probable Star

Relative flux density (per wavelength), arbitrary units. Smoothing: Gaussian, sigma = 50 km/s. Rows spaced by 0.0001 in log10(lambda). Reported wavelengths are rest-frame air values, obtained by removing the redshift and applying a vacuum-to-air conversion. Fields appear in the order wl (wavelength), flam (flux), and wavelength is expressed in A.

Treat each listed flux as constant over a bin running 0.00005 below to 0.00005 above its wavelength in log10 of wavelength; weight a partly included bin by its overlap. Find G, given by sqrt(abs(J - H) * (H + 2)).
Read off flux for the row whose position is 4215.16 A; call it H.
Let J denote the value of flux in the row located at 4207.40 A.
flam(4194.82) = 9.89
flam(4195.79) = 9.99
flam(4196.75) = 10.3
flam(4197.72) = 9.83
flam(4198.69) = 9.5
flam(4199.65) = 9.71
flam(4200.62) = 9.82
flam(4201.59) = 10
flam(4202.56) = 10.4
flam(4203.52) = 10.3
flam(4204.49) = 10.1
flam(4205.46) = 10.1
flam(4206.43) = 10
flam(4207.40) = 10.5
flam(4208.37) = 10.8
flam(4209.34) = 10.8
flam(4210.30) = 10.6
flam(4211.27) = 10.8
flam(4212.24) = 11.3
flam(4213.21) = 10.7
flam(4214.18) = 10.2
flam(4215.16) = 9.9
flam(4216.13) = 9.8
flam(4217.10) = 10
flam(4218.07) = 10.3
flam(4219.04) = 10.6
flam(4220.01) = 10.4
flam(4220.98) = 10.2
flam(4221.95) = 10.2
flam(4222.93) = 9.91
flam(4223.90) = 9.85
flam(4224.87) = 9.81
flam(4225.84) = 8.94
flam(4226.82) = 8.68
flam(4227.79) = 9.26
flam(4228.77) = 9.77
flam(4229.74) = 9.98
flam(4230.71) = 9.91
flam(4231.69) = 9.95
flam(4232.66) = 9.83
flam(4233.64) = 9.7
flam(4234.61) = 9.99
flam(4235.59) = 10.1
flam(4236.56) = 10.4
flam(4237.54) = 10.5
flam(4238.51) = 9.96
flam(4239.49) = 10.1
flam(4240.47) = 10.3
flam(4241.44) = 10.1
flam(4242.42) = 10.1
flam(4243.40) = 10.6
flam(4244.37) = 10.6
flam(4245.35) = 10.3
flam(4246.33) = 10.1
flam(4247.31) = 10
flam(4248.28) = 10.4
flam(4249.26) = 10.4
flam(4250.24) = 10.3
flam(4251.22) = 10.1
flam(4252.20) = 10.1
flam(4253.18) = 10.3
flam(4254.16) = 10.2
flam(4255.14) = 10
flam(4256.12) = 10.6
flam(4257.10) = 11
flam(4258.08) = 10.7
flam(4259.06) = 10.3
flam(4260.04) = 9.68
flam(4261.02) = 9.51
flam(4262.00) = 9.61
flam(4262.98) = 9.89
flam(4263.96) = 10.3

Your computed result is 2.7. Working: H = 9.9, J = 10.5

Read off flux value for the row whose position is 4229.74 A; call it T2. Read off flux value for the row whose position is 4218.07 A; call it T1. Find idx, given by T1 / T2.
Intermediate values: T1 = 10.3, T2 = 9.98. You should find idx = 1.03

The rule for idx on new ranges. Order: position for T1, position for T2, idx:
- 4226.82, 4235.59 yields 0.86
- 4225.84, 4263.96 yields 0.87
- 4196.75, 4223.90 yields 1.05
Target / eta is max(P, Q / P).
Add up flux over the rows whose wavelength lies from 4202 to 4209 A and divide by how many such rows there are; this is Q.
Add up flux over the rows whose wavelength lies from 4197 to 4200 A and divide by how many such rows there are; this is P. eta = 9.7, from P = 9.7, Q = 10.31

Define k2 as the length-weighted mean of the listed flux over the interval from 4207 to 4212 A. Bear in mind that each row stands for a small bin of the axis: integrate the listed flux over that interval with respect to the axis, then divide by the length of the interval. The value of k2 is 10.7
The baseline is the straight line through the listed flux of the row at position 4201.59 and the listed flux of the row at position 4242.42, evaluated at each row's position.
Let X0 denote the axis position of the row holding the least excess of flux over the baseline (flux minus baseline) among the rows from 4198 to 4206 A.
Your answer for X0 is 4198.69 A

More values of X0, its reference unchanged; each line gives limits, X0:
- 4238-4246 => 4238.51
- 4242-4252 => 4247.31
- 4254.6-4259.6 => 4255.14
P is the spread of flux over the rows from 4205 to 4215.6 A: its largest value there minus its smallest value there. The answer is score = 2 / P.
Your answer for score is 1.4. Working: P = 1.4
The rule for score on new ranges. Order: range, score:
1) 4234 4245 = 3.1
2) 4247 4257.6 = 2.0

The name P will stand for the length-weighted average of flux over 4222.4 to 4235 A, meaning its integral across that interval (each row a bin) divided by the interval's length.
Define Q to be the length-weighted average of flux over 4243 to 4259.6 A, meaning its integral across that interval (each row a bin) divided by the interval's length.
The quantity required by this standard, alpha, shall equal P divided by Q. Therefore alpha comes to 0.93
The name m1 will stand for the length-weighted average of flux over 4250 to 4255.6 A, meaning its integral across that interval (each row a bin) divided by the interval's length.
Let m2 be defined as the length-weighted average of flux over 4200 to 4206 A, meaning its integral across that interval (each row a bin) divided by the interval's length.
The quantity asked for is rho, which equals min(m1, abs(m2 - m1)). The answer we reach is 0.1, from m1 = 10.15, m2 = 10.1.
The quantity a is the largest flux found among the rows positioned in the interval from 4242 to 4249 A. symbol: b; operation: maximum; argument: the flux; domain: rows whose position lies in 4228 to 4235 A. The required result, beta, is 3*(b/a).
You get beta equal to 2.8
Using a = 10.6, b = 9.99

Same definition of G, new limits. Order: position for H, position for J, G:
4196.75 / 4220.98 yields 1.1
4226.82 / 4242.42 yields 3.9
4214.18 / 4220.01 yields 1.6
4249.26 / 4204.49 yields 1.9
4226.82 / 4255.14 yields 3.8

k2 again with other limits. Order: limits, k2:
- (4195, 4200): 9.9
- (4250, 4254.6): 10.2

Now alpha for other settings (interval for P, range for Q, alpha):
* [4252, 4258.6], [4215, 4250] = 1.04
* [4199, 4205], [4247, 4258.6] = 0.97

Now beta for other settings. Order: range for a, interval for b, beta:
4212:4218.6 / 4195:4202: 2.7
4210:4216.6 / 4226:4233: 2.6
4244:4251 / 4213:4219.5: 3.0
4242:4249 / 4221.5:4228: 2.9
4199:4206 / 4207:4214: 3.3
